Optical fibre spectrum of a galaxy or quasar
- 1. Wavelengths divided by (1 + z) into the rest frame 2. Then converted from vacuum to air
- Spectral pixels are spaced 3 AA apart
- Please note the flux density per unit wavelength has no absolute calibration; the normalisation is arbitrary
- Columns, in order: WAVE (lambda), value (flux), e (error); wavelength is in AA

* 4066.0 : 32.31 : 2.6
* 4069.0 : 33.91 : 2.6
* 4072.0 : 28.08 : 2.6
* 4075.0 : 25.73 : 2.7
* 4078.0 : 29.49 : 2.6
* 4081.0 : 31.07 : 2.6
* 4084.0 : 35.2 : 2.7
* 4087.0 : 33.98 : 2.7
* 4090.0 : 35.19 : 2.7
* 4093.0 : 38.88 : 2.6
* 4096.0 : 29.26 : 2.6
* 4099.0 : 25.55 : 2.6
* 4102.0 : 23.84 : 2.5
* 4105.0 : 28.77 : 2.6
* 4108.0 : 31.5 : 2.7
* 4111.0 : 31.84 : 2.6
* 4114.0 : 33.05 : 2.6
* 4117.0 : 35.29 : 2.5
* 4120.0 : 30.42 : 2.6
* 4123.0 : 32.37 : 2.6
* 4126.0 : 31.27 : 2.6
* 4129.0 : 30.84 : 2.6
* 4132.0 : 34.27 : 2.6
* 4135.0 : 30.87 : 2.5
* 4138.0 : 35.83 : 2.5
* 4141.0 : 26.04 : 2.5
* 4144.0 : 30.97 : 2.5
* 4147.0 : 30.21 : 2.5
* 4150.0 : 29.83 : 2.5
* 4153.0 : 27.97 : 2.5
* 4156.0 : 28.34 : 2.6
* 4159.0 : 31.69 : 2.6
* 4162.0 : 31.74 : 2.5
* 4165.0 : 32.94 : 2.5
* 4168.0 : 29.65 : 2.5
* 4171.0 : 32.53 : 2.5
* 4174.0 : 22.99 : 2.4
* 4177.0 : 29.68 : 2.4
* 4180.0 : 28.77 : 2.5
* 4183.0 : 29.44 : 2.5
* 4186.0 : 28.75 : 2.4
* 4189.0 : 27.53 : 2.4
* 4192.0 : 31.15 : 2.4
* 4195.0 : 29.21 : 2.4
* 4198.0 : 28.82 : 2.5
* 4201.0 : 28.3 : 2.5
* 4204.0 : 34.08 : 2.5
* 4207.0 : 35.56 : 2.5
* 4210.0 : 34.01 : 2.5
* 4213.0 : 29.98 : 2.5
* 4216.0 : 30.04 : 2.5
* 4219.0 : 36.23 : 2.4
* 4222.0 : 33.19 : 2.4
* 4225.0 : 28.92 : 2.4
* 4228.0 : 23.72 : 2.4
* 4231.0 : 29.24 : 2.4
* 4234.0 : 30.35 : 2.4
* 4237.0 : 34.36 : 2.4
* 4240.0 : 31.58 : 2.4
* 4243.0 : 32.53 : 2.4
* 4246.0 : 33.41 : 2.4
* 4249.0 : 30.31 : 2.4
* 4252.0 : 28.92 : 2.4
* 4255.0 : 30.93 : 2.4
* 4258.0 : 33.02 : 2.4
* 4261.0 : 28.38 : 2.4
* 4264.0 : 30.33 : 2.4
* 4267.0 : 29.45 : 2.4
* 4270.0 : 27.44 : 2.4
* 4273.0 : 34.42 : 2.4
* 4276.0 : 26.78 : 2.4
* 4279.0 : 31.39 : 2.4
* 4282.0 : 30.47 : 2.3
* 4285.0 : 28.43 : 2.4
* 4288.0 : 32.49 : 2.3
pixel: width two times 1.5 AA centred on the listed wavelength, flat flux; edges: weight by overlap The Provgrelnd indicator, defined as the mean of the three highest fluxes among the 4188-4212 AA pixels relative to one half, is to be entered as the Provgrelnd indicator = 69.1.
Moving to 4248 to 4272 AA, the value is 62.9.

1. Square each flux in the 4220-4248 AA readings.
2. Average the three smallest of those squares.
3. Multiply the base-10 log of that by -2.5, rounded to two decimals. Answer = -7.19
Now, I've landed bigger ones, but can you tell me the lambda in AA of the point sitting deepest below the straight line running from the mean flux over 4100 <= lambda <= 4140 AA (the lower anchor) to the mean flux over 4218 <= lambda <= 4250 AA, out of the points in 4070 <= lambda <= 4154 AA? 4102.0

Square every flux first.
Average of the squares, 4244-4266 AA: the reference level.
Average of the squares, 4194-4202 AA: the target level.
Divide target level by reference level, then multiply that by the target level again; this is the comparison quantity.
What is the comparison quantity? 723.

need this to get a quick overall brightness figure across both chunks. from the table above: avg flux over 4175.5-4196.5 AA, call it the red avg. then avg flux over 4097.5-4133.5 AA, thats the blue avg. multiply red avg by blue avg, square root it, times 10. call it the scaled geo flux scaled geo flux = 300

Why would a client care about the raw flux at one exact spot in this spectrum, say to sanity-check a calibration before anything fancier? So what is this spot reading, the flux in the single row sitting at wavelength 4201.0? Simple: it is 28.3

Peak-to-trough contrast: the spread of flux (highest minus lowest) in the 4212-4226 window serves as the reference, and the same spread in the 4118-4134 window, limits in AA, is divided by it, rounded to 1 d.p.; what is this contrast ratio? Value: 0.5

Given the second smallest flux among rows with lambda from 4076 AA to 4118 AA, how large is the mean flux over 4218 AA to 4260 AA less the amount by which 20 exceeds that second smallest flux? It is 36.7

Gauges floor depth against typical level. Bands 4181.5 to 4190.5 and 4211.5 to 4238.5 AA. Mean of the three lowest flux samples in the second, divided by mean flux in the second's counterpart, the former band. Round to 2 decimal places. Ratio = 0.96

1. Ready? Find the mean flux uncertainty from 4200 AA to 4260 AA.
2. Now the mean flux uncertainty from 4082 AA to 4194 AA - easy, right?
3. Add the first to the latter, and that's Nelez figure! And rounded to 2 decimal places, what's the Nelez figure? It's 4.97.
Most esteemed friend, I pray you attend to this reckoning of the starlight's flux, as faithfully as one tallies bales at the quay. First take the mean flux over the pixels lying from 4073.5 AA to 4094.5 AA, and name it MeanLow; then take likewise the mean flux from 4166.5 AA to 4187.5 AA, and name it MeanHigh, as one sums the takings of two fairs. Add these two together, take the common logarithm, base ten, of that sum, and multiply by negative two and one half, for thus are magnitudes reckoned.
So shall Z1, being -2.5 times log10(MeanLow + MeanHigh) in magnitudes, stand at -4.47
